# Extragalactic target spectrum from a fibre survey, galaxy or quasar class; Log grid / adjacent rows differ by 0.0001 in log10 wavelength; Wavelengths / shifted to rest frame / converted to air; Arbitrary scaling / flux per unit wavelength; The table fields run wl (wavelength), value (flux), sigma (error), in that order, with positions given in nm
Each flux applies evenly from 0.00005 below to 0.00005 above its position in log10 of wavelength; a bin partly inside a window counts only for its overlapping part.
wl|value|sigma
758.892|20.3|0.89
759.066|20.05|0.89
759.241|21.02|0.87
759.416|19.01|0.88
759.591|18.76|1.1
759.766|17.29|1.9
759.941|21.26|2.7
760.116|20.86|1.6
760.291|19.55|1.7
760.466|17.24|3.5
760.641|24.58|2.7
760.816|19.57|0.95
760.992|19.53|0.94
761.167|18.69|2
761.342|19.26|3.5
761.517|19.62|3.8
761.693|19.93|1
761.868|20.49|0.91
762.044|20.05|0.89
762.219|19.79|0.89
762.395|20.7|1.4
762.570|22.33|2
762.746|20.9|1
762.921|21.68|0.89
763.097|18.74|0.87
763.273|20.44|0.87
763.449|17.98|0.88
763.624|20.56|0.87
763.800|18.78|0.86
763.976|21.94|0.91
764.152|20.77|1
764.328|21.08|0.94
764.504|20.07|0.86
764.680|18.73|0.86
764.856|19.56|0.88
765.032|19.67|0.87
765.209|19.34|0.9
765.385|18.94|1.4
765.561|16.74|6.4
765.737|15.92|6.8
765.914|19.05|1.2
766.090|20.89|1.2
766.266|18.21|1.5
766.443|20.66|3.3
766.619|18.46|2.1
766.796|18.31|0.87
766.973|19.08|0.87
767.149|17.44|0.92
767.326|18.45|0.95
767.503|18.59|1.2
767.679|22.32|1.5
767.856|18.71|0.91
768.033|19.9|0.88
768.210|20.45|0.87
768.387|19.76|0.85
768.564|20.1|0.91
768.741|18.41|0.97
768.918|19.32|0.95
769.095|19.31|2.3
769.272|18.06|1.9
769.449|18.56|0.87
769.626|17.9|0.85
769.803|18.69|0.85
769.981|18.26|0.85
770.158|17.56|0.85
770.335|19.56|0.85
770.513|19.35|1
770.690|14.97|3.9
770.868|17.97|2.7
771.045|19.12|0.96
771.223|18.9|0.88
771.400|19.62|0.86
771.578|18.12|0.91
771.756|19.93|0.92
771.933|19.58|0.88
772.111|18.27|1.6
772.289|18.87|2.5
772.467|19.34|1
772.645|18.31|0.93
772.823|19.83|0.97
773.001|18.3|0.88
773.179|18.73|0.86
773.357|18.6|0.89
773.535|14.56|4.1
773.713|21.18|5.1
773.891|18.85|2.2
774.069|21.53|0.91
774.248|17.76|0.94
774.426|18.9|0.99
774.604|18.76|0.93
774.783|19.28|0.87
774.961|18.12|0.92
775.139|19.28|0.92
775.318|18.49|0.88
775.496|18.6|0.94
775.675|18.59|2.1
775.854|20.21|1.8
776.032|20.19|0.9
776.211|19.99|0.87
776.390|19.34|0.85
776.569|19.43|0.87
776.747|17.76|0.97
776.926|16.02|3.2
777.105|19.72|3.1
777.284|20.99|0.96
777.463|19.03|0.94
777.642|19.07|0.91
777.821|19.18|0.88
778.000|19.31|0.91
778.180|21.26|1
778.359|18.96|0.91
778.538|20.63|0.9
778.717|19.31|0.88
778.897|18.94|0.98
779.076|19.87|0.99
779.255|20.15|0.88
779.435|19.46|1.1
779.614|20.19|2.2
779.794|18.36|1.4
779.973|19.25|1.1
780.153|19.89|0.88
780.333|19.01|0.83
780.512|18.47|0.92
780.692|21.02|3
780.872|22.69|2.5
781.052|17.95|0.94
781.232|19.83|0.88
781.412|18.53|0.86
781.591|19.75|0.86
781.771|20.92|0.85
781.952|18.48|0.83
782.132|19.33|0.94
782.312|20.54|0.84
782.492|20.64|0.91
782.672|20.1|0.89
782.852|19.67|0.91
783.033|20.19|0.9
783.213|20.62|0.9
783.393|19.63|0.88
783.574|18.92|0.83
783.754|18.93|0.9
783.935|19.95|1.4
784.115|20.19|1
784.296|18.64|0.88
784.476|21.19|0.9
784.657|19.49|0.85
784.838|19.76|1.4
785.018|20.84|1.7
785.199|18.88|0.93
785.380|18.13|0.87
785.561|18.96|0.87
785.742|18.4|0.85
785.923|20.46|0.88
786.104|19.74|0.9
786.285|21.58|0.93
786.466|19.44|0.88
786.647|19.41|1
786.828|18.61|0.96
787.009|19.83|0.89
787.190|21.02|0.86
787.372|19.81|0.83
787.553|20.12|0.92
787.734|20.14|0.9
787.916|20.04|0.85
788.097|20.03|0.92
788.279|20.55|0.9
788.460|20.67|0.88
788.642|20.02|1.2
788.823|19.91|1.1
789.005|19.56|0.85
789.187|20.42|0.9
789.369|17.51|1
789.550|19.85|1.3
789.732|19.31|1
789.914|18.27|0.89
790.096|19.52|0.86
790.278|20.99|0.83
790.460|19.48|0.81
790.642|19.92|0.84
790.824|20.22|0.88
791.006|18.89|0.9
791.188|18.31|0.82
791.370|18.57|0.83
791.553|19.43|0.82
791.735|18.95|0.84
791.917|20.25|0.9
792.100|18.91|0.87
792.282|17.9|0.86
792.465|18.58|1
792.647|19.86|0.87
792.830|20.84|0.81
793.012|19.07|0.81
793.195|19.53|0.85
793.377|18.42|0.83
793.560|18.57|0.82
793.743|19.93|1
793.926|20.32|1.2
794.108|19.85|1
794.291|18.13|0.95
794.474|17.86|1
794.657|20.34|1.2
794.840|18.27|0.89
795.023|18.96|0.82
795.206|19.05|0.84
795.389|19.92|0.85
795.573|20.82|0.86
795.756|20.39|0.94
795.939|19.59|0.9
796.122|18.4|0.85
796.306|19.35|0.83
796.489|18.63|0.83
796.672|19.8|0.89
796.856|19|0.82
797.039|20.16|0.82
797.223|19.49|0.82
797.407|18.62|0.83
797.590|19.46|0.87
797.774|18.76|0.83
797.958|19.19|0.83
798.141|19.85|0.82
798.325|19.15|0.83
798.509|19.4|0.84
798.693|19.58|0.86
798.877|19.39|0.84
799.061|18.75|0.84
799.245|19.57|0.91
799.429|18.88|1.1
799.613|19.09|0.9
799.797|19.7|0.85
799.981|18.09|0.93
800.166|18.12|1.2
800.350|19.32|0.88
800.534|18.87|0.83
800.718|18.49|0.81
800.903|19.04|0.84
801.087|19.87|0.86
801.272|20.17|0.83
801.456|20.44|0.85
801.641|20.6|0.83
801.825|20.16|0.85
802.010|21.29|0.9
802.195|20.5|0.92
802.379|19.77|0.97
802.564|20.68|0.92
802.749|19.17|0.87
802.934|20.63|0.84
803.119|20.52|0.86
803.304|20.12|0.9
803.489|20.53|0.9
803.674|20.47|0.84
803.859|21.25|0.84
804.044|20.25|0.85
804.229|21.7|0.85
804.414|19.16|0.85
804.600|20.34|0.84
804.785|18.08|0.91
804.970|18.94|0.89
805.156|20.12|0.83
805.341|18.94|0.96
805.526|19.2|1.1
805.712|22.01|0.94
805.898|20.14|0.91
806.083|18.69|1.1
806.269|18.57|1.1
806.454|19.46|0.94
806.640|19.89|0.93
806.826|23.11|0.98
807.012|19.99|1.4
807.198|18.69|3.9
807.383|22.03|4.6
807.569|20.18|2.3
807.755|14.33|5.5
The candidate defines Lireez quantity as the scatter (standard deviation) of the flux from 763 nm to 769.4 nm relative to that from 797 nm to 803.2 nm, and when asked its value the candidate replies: 1.73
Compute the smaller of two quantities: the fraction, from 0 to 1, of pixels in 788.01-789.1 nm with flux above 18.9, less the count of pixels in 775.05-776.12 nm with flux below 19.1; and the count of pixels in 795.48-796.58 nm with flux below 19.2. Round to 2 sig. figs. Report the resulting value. -2.0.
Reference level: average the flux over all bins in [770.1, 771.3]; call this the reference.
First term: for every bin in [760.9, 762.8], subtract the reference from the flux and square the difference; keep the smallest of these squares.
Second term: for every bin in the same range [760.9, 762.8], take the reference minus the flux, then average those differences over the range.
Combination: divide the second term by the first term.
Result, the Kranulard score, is -8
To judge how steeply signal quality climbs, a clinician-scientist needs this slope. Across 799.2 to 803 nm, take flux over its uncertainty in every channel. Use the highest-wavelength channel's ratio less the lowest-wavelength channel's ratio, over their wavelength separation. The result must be 0.83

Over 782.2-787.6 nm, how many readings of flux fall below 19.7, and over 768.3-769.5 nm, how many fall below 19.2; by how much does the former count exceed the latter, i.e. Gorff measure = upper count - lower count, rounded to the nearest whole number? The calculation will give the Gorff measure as 10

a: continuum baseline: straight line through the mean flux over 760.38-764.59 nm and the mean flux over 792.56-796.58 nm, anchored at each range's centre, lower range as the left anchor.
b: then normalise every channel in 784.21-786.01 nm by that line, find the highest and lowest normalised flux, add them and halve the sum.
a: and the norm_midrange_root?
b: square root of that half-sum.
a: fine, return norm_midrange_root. 1.001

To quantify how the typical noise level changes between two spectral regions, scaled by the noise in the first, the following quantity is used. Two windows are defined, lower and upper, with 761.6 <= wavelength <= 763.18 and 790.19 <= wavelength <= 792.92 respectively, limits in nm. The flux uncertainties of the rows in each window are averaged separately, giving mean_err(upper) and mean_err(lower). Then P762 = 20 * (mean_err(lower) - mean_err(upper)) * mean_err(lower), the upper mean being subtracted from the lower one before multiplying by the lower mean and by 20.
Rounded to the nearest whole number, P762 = 5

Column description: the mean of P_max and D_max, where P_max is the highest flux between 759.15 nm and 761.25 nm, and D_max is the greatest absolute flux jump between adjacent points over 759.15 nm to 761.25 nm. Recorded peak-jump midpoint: 16.0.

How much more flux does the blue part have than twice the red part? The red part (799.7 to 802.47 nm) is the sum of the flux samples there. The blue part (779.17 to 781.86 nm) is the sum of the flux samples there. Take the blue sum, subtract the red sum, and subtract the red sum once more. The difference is -293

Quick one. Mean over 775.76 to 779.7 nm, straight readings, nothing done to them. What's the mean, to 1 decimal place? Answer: 19.5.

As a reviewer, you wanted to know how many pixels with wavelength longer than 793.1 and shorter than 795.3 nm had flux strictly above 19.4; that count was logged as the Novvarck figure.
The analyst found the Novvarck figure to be 5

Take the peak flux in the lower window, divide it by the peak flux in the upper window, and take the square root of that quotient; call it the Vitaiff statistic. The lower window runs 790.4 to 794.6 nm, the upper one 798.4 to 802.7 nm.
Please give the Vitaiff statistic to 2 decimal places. 0.99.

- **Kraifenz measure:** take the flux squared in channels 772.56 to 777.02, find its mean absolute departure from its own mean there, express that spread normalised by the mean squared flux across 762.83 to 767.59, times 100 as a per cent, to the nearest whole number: 10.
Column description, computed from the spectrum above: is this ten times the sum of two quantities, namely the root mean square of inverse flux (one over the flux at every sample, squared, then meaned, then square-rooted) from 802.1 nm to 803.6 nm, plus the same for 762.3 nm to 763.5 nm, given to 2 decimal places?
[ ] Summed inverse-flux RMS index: 0.99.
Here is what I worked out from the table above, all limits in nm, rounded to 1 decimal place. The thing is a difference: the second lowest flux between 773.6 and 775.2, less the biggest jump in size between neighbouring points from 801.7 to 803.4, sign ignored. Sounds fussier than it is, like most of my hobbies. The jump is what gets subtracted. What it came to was 16.6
